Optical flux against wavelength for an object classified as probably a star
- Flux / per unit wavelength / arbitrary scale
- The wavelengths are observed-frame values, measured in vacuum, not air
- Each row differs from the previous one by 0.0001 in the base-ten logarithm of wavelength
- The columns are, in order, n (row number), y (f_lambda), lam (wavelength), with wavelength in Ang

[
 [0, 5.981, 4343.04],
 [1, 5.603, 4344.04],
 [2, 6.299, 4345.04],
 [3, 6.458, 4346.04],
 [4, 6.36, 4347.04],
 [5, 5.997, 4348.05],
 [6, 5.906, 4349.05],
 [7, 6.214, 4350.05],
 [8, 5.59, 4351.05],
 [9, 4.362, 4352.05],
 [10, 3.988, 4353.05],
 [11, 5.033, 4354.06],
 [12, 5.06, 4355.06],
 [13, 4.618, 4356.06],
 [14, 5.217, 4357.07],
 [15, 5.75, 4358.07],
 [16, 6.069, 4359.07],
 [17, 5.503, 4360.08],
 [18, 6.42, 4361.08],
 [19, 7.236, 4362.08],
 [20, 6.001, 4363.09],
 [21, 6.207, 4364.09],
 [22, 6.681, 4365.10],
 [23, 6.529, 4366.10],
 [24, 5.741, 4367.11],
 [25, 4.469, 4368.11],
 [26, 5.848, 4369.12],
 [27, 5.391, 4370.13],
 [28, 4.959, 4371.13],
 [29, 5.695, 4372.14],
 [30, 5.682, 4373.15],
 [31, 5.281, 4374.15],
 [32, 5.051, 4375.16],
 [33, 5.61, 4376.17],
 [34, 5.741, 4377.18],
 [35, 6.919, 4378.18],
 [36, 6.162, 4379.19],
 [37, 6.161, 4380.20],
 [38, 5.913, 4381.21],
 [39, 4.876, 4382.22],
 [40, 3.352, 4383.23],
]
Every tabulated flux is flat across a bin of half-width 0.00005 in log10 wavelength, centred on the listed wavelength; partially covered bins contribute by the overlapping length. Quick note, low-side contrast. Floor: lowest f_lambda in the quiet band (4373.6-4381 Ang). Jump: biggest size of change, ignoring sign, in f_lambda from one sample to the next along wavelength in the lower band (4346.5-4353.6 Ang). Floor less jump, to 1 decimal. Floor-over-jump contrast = 3.8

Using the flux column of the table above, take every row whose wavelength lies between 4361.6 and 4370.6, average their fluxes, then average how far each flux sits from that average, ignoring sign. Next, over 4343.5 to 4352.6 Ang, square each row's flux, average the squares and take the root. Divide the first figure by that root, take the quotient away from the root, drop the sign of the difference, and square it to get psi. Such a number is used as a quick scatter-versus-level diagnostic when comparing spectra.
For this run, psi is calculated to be 33.6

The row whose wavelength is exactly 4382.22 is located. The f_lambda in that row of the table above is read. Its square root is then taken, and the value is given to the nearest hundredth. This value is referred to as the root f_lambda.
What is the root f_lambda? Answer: 2.21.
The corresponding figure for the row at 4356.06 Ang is 2.15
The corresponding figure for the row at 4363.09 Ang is 2.45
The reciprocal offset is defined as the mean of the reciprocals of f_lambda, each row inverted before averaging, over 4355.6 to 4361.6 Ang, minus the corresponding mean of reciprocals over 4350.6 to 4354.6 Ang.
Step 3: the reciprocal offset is -0.034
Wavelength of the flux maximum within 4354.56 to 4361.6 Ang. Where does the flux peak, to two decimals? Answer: 4361.08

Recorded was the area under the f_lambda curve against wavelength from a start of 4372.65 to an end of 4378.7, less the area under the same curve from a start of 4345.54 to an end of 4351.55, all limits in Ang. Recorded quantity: -2.0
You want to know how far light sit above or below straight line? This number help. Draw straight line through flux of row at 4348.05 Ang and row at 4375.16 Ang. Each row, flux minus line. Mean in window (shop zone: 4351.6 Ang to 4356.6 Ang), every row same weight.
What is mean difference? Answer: -1.2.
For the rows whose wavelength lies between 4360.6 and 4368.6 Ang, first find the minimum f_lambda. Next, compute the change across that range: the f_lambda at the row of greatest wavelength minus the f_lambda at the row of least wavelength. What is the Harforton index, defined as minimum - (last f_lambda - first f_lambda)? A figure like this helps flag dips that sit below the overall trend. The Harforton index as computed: 6.4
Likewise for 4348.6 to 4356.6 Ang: 5.3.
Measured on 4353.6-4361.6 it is 3.2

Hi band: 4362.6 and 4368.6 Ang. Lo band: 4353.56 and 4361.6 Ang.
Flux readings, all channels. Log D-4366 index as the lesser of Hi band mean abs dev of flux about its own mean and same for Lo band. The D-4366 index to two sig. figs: 0.48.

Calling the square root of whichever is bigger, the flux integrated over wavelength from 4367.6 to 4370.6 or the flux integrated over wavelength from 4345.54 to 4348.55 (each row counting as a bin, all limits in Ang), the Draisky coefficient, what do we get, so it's 4.34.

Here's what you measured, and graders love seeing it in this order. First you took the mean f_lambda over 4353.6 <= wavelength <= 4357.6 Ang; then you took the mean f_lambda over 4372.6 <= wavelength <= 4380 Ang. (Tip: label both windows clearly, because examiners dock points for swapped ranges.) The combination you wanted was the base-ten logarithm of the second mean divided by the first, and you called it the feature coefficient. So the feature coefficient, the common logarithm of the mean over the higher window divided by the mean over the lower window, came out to 0.06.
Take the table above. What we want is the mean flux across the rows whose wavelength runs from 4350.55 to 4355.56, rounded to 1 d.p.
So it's 4.8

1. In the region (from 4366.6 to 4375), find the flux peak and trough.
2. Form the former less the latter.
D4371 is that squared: 1.90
